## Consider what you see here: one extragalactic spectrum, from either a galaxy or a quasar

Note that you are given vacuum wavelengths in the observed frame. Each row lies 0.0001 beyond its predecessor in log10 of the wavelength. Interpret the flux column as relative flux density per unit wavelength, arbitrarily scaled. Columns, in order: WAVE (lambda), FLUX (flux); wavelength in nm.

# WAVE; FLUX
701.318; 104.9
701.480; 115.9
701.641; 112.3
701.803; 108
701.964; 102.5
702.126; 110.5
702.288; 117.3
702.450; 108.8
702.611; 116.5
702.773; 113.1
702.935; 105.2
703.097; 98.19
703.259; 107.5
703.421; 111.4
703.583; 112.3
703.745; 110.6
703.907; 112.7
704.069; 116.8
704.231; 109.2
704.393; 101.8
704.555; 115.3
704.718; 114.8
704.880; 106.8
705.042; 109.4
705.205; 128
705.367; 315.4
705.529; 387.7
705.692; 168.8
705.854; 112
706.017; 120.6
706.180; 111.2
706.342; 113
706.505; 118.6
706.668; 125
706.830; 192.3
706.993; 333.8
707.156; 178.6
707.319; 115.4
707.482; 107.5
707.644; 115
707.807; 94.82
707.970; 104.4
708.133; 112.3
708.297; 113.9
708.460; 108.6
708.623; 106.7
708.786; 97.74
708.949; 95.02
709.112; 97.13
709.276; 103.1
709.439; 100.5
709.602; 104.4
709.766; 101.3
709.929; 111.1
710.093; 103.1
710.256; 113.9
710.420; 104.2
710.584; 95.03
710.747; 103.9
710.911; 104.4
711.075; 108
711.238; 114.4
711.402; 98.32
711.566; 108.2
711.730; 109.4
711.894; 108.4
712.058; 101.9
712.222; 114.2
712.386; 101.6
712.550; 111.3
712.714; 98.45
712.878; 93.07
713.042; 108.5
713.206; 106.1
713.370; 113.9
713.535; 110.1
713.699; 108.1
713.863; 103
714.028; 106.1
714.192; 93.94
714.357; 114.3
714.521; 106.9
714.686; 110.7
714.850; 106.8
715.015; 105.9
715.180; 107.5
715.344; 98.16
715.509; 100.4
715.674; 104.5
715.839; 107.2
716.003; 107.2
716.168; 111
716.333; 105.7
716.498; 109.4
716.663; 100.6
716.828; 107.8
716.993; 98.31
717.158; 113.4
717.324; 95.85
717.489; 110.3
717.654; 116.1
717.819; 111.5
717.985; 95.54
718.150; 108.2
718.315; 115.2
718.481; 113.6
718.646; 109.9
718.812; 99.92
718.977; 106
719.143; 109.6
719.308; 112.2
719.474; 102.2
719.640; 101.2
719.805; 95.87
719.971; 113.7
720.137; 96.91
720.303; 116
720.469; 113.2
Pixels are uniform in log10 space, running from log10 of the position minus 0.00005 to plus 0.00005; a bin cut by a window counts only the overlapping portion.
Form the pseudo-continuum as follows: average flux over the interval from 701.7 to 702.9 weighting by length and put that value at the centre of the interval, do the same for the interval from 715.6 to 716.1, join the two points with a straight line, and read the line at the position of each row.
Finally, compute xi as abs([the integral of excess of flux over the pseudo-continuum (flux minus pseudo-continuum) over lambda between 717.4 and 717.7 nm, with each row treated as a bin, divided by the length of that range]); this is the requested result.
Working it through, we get 6.42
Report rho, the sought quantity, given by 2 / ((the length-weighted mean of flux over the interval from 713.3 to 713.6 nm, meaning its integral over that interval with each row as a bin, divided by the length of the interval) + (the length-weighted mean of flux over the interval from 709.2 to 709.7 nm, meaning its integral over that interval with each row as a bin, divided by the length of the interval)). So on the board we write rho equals 0.0093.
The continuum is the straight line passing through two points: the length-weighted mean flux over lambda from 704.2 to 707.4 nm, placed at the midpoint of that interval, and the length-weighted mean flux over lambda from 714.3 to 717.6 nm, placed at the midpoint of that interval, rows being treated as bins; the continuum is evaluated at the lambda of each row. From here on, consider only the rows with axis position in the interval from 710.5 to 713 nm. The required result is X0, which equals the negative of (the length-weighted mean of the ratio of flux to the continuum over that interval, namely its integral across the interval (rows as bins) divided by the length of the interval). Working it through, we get -0.82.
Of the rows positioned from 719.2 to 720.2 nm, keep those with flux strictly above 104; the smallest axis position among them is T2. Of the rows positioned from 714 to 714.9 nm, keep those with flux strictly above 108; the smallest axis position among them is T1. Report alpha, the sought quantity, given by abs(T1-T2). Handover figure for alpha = 4.95 nm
